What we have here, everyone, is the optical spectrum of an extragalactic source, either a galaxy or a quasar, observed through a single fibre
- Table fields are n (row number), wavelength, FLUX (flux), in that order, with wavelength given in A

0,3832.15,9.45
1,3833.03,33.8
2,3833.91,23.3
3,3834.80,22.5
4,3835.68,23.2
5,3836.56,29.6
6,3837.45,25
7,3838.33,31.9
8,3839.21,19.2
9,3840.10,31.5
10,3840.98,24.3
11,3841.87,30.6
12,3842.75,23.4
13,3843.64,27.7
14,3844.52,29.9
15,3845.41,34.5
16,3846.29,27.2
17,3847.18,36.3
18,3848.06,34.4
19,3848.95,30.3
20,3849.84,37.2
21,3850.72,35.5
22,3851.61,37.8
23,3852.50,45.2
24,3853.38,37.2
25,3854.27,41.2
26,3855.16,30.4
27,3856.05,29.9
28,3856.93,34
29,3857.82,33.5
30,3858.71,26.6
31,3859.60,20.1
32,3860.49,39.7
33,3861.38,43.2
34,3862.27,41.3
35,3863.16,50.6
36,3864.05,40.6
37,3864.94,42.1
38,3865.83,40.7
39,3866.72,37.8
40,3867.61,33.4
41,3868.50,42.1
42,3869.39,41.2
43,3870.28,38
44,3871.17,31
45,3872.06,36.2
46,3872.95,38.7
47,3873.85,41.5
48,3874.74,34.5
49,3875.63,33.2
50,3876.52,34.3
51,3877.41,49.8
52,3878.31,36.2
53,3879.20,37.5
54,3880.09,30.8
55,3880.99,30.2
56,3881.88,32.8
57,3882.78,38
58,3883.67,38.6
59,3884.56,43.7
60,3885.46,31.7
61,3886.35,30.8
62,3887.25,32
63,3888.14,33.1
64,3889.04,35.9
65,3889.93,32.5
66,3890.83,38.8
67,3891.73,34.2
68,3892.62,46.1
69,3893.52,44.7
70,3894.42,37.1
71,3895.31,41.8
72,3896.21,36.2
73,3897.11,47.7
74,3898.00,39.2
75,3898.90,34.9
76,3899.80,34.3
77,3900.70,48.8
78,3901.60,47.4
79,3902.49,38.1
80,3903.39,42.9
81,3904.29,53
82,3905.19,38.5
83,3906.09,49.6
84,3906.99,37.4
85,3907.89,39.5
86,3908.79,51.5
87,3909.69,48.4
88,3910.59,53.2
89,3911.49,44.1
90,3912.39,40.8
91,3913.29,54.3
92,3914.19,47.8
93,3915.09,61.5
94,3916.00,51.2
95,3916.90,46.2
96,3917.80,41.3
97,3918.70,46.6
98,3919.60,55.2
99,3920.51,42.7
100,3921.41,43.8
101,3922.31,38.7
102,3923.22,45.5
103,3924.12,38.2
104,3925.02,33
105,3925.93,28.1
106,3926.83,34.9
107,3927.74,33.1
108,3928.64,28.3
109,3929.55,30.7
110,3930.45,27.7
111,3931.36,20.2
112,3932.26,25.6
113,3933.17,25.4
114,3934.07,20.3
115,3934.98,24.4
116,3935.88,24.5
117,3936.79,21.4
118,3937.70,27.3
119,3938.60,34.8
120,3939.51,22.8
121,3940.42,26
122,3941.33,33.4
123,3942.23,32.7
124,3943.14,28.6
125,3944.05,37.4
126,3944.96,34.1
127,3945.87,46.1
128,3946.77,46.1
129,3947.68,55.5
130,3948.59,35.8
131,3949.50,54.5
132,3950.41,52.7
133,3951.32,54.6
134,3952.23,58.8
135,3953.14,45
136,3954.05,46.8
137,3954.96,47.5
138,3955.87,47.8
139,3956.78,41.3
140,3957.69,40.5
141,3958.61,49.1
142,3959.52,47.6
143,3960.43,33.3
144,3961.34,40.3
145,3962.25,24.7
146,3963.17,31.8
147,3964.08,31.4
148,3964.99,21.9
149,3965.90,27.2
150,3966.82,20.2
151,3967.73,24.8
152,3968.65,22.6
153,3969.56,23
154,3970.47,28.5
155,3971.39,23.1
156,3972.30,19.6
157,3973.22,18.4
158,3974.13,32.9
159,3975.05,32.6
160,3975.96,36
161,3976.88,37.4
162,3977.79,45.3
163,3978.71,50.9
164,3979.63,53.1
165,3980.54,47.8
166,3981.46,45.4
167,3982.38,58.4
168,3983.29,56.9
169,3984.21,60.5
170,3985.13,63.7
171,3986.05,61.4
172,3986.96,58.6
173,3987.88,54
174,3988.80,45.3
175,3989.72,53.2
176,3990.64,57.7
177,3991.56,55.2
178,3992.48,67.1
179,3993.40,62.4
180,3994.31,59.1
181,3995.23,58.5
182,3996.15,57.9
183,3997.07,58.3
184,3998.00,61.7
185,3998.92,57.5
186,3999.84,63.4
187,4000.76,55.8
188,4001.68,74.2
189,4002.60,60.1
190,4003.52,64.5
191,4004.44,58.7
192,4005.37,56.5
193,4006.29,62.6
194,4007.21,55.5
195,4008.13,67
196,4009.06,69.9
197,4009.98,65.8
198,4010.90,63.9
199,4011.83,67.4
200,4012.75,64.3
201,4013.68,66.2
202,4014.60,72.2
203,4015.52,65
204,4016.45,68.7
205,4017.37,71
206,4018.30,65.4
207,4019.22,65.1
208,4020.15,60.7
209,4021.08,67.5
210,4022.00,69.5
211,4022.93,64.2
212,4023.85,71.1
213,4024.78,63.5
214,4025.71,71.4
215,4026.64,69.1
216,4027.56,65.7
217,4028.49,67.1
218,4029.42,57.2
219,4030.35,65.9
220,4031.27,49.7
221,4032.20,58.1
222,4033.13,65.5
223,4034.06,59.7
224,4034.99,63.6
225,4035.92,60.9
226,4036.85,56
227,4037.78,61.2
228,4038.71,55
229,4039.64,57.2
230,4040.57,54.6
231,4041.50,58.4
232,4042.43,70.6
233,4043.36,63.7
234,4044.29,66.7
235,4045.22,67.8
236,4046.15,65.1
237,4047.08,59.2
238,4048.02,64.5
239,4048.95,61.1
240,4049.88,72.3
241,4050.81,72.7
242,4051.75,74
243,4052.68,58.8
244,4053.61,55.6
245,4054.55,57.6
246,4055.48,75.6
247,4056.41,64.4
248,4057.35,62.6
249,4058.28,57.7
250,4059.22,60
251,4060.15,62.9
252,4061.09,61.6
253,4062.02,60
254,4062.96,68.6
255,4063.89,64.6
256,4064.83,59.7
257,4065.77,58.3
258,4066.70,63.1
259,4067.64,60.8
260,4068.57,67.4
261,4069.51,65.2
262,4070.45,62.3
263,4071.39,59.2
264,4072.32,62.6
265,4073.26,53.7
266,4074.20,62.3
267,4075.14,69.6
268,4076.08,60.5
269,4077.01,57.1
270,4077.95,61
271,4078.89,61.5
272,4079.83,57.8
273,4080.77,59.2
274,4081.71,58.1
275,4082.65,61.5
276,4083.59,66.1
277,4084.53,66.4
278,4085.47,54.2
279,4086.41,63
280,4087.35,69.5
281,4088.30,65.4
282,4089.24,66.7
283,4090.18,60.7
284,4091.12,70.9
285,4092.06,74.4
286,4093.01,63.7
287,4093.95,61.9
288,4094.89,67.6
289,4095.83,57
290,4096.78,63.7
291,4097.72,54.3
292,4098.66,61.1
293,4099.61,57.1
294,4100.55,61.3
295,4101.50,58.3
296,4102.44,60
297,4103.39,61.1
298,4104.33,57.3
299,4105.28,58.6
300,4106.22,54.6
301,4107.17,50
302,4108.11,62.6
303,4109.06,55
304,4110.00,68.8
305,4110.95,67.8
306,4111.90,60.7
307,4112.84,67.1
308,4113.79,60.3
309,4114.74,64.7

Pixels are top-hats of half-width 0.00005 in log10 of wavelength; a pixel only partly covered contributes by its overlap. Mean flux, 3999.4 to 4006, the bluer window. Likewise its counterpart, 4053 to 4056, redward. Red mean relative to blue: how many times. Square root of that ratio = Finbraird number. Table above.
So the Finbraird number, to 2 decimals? 1.01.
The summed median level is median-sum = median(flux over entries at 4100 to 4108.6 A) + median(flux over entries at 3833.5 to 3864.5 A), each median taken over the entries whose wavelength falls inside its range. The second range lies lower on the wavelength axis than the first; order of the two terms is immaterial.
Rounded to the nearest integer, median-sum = 90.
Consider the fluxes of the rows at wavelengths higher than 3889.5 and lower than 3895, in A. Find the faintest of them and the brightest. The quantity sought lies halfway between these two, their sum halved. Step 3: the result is 39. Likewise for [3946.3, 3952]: 46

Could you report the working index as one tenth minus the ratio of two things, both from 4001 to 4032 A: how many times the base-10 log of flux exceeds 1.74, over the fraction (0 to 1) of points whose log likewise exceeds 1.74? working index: -33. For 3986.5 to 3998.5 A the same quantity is -13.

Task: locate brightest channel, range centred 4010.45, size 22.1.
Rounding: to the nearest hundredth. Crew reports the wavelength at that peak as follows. 4001.68 A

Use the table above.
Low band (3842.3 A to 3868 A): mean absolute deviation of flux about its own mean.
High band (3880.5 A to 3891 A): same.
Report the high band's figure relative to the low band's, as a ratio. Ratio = 0.64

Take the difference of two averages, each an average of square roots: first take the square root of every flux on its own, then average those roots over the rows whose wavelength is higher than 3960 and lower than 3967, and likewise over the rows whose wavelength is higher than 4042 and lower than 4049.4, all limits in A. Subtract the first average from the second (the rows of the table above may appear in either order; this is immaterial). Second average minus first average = 2.7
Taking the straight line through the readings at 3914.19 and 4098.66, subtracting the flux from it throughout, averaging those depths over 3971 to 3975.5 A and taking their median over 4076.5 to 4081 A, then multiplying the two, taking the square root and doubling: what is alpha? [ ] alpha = 8.1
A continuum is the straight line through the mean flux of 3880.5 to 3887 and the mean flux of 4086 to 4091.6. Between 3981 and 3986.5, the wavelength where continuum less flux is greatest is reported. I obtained 3981.46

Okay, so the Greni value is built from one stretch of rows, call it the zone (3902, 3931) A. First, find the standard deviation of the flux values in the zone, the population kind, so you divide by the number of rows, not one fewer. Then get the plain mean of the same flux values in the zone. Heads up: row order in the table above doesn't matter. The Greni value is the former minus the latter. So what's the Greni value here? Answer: -34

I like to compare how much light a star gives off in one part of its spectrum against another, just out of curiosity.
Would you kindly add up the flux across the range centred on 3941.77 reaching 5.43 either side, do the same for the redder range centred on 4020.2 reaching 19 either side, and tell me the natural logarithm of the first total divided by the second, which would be -1.9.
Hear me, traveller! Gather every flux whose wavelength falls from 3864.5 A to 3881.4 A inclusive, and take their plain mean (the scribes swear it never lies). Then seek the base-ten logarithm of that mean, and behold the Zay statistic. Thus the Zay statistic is 1.572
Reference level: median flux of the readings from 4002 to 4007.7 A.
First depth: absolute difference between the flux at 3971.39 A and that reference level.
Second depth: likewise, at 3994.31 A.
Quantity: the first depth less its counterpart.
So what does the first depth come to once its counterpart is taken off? 36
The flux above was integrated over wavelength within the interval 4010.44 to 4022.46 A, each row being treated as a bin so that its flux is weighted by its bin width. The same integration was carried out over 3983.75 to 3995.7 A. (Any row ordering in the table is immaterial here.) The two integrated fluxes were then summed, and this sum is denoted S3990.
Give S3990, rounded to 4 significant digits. 1497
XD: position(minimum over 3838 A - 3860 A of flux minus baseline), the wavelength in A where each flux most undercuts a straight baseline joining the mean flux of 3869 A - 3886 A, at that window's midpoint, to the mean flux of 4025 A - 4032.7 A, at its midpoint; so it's 3859.60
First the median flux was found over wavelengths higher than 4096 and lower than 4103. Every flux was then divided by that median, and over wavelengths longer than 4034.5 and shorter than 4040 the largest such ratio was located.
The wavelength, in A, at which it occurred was 4034.99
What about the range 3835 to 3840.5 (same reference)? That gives 3838.33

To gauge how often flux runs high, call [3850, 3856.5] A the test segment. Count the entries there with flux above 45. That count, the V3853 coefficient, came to 1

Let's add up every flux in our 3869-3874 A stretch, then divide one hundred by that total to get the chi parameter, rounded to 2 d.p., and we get 0.44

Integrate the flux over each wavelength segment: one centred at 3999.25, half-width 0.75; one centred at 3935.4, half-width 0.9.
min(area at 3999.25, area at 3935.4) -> 44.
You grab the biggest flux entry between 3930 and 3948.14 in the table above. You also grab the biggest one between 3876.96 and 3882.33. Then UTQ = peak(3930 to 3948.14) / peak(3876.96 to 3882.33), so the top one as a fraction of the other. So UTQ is 1.11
